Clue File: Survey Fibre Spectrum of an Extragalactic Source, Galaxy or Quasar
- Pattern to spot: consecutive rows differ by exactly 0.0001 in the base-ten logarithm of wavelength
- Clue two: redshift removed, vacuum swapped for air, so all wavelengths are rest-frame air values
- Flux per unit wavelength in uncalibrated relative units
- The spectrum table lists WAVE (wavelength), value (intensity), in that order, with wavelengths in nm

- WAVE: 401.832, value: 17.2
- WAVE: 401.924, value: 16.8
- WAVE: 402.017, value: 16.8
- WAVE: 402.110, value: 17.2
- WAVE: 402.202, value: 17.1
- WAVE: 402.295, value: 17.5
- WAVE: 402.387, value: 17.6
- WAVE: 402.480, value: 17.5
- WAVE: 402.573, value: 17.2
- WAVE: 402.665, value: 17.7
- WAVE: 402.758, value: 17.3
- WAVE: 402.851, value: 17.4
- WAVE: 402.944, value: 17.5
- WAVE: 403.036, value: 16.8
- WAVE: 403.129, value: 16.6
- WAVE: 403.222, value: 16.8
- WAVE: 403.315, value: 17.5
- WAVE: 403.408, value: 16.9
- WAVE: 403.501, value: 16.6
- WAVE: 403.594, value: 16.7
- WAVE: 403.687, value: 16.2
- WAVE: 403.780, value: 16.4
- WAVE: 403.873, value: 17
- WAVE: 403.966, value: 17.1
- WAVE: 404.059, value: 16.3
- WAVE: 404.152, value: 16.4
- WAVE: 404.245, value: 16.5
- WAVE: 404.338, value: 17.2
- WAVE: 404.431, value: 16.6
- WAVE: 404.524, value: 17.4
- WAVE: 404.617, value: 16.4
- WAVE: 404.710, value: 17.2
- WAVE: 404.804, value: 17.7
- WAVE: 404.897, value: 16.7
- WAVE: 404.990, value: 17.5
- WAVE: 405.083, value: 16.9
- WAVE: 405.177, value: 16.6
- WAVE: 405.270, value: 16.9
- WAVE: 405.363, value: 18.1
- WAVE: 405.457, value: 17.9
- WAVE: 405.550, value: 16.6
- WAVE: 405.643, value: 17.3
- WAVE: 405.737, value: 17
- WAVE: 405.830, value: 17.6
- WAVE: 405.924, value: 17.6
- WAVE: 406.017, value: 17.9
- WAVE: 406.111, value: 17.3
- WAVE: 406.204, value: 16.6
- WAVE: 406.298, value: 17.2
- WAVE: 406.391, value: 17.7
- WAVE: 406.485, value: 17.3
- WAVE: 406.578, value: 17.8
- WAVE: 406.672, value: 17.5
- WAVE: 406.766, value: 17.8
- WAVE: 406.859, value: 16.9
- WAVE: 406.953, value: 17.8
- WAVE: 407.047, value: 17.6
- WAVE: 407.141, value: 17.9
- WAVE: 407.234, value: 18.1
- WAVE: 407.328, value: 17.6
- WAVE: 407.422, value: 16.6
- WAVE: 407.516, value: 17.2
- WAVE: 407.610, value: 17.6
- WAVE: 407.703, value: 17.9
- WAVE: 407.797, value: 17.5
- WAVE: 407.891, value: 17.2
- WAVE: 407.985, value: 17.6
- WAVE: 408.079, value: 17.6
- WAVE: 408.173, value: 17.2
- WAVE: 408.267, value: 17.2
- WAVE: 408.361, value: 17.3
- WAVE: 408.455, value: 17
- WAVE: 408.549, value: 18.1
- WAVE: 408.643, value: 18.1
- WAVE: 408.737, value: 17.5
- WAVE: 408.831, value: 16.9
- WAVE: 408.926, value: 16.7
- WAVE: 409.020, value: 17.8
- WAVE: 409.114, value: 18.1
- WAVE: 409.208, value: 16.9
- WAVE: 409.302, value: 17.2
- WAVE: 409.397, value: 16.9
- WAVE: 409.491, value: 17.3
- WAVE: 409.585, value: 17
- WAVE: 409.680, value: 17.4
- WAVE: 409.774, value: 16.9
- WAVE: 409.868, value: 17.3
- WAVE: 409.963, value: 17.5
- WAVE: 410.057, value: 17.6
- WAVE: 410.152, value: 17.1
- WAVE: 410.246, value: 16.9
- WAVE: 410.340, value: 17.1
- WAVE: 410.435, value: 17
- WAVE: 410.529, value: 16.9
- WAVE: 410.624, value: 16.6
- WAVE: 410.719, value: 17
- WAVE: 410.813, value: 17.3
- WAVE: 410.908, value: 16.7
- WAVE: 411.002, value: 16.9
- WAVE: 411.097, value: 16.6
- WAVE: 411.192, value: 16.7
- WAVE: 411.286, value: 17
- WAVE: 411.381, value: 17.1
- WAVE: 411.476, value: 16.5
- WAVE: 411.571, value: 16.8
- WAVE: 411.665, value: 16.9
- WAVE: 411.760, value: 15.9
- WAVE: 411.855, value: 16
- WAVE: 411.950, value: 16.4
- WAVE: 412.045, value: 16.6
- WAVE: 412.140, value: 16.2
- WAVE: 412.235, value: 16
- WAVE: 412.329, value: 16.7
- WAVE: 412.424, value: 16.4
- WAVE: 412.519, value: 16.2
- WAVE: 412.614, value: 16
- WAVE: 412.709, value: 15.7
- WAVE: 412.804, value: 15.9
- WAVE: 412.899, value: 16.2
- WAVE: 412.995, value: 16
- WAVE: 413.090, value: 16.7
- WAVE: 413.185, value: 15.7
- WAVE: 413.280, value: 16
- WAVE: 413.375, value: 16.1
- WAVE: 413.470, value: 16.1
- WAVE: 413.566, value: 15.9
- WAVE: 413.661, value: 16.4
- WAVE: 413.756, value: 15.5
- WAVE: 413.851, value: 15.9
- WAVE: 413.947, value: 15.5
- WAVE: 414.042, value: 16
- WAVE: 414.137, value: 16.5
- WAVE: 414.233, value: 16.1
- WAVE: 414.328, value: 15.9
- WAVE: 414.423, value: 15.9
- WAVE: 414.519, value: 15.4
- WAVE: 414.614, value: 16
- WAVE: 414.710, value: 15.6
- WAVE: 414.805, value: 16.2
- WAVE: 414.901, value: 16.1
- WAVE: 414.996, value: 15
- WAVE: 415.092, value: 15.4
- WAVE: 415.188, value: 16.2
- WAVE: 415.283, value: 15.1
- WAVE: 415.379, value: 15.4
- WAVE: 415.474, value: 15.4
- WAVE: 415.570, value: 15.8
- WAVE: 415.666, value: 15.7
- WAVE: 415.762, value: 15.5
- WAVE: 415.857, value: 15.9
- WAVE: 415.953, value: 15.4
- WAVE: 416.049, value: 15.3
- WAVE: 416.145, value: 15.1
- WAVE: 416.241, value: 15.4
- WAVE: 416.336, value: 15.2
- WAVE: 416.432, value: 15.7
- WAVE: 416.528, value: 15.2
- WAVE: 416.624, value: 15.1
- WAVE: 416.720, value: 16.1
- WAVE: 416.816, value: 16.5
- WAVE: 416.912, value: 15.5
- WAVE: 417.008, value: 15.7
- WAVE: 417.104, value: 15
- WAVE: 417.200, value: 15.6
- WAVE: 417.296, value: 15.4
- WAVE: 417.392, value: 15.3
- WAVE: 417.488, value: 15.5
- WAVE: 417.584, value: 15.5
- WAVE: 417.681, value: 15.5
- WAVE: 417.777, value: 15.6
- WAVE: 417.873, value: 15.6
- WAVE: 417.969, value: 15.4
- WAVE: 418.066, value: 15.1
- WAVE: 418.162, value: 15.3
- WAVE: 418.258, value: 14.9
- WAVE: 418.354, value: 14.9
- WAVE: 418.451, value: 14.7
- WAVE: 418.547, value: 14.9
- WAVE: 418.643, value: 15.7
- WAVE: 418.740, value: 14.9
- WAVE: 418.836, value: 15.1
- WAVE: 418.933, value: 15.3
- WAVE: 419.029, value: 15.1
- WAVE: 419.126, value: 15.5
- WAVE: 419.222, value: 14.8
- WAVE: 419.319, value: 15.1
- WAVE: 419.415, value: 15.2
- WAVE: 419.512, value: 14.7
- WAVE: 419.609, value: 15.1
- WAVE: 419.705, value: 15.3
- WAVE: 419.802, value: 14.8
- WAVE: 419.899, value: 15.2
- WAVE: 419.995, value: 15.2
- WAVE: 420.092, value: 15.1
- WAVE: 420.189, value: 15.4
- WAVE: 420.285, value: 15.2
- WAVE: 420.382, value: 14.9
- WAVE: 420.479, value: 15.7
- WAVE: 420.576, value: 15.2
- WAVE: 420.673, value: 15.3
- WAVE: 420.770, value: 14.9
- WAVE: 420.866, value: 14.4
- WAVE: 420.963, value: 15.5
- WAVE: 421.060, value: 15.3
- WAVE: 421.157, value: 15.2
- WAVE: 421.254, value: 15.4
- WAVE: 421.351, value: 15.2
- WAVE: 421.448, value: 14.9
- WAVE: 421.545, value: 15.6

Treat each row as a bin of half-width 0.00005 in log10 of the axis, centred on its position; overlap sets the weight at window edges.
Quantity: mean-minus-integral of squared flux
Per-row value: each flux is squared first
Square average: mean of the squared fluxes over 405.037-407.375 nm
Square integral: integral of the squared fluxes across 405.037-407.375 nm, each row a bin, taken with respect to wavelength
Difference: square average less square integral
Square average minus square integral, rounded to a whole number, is -406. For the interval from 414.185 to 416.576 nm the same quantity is -339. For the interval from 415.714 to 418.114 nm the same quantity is -336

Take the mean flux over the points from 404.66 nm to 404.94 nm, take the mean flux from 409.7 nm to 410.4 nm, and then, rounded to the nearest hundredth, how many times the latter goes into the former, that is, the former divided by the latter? 1.00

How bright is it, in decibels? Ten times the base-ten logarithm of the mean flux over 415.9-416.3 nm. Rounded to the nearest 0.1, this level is 11.8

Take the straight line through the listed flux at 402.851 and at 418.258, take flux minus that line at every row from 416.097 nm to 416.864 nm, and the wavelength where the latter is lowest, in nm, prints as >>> 416.145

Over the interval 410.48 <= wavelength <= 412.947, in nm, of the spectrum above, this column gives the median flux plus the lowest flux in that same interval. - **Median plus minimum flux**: 32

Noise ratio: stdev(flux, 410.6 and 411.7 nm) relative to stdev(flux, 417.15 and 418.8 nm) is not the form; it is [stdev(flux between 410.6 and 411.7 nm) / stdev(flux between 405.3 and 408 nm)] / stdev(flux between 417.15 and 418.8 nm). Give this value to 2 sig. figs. 1.7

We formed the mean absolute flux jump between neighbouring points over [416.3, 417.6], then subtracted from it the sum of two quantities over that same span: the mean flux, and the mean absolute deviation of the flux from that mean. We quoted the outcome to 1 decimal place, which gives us -15.4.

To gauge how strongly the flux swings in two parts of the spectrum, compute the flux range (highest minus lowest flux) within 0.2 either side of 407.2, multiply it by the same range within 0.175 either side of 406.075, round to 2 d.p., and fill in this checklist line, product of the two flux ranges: 0.65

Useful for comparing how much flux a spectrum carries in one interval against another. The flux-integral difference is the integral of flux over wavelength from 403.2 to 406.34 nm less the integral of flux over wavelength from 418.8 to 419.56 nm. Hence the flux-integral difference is 42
